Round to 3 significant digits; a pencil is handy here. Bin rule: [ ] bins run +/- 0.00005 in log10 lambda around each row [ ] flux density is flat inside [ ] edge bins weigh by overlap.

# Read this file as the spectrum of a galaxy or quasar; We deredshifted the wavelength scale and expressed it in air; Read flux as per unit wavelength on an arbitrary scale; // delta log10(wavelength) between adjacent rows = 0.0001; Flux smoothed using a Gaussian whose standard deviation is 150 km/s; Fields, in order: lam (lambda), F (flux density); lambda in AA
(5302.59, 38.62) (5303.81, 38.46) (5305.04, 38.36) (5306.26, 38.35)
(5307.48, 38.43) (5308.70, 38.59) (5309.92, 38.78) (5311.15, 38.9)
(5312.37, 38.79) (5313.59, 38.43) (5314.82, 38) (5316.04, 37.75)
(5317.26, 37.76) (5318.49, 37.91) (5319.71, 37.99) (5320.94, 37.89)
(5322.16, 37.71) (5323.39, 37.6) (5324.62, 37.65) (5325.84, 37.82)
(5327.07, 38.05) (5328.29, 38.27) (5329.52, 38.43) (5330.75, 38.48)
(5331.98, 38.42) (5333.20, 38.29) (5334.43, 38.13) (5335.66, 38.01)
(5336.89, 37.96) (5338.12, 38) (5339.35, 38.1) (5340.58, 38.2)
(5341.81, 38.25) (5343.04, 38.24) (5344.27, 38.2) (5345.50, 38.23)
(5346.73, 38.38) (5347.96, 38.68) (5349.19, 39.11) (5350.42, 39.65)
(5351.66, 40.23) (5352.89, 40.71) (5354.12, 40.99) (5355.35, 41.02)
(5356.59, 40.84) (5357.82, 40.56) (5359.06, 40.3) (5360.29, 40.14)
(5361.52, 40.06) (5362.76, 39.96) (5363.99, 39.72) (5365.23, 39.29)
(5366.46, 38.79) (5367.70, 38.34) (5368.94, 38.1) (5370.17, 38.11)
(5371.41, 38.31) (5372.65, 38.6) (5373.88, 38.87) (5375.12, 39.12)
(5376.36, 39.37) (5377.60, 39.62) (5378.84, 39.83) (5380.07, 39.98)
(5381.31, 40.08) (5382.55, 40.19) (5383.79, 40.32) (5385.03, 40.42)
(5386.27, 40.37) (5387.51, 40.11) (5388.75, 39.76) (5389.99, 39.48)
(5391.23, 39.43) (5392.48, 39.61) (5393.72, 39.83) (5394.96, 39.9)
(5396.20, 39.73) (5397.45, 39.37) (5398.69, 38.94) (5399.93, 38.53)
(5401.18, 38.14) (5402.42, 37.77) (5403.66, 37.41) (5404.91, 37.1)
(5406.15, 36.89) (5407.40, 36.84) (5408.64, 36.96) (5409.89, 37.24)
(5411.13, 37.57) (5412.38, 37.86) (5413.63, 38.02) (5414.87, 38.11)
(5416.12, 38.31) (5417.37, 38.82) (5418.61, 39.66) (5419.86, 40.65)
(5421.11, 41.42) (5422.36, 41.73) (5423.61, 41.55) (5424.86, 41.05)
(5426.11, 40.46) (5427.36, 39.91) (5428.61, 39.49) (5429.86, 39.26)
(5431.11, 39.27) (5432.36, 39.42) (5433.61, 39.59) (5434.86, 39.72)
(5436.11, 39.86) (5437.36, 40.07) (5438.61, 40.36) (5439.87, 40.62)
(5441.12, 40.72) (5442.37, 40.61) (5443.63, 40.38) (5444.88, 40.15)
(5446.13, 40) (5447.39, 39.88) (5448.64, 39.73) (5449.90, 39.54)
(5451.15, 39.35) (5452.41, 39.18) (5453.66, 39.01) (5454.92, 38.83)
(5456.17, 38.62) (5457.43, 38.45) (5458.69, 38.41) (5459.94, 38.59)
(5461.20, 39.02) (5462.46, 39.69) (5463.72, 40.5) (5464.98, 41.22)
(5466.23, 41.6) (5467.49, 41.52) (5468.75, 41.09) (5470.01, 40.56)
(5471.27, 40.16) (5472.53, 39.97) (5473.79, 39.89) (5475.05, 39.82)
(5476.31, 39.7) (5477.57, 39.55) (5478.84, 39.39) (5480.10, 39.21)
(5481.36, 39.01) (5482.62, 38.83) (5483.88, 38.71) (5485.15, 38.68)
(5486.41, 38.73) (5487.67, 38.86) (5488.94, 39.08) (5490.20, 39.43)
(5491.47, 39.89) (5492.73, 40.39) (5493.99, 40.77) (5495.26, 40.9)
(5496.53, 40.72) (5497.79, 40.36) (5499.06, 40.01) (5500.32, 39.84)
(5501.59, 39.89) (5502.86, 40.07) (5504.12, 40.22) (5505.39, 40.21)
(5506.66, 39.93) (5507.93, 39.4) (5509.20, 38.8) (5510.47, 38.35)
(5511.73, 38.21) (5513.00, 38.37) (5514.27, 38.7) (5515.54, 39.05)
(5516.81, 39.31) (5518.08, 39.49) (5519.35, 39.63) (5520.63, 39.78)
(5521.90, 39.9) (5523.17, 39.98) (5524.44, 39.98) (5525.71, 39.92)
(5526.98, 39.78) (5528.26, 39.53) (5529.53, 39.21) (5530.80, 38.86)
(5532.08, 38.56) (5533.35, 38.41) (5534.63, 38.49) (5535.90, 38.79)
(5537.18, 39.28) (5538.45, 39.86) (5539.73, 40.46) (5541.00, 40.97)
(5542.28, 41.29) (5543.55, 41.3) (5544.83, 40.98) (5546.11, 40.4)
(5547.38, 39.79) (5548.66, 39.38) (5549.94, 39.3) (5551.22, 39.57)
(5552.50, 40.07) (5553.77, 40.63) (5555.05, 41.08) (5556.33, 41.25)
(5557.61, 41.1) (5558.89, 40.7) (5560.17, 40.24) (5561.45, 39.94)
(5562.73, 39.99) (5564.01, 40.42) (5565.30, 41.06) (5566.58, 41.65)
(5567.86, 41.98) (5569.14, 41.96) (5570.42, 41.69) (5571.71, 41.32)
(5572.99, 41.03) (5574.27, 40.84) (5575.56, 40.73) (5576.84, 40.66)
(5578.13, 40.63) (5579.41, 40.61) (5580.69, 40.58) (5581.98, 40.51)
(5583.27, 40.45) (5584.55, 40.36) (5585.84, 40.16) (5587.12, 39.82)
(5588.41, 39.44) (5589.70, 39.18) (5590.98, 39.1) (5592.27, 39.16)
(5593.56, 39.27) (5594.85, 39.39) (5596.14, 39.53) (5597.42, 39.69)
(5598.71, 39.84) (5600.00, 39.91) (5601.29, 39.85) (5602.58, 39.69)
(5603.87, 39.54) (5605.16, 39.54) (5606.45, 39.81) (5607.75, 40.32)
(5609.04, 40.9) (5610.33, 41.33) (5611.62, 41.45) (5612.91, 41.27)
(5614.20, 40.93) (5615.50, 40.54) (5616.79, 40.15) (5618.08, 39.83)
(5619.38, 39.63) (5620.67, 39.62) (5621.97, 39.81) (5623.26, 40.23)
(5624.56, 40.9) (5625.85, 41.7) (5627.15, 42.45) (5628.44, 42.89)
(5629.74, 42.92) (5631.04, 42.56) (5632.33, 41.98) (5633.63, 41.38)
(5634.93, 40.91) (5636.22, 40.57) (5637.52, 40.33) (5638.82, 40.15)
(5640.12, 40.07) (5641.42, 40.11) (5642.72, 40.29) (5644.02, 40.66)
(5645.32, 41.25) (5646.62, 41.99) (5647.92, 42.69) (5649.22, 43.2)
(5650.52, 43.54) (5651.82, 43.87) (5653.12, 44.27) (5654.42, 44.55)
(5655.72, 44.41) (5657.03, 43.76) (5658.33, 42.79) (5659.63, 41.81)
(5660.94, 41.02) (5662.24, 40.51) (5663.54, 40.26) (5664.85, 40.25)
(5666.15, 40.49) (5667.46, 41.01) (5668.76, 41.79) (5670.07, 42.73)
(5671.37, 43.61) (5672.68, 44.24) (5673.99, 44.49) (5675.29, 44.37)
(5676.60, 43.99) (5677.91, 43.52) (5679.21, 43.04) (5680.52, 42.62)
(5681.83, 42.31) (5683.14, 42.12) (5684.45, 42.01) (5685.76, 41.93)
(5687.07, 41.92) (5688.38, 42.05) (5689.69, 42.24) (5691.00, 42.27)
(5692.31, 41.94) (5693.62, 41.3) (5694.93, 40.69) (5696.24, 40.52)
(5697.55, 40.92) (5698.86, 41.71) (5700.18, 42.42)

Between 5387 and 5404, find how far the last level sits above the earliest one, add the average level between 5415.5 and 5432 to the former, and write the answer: 37.4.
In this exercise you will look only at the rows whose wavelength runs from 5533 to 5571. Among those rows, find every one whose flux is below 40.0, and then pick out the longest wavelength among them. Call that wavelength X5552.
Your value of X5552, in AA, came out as 5562.73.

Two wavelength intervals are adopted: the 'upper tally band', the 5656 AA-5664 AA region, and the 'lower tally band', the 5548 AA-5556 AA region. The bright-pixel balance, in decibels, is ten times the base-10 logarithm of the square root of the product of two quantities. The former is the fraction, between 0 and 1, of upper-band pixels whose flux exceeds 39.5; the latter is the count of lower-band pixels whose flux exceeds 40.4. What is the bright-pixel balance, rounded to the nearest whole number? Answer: 2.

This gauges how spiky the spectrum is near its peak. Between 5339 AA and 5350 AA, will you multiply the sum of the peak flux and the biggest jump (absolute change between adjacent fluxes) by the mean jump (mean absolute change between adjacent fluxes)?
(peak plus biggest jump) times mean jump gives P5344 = 5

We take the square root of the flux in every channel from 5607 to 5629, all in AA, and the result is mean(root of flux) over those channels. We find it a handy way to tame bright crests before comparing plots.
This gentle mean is 6.39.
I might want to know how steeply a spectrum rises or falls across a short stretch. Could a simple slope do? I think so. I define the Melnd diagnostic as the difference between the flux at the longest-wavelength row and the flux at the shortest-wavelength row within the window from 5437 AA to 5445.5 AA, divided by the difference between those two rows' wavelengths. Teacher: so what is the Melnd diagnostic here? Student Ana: 0.01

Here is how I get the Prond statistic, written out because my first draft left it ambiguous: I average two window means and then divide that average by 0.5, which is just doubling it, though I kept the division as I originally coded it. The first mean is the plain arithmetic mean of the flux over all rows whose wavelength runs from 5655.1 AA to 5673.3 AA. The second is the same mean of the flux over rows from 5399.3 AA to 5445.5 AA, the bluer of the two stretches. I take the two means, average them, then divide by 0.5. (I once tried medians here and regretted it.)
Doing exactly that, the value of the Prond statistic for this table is 81.3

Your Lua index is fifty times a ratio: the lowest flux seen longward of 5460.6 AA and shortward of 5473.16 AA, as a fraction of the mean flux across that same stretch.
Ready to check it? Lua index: 48.1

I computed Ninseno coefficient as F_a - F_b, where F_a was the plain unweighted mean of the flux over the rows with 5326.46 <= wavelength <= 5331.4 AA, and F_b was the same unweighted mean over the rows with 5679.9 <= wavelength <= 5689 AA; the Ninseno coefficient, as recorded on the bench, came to -3.8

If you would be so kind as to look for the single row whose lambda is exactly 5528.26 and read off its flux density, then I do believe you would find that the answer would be 39.53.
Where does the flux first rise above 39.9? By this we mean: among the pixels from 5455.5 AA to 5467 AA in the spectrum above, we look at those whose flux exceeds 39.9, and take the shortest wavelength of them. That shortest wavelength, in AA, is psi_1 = 5463.72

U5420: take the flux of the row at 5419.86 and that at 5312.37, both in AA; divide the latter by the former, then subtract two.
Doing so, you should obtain -1.05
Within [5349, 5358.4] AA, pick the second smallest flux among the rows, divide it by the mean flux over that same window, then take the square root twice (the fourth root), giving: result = 0.995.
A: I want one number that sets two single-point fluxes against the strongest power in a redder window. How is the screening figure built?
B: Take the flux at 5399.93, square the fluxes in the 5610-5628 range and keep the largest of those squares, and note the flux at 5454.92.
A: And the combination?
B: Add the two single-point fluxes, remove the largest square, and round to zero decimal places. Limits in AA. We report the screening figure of -1725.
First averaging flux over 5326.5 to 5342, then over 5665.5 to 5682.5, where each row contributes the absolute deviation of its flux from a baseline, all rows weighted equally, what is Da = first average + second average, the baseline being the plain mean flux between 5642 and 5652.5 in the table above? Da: 5.2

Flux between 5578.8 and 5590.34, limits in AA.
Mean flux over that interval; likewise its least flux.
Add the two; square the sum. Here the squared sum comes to 6289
